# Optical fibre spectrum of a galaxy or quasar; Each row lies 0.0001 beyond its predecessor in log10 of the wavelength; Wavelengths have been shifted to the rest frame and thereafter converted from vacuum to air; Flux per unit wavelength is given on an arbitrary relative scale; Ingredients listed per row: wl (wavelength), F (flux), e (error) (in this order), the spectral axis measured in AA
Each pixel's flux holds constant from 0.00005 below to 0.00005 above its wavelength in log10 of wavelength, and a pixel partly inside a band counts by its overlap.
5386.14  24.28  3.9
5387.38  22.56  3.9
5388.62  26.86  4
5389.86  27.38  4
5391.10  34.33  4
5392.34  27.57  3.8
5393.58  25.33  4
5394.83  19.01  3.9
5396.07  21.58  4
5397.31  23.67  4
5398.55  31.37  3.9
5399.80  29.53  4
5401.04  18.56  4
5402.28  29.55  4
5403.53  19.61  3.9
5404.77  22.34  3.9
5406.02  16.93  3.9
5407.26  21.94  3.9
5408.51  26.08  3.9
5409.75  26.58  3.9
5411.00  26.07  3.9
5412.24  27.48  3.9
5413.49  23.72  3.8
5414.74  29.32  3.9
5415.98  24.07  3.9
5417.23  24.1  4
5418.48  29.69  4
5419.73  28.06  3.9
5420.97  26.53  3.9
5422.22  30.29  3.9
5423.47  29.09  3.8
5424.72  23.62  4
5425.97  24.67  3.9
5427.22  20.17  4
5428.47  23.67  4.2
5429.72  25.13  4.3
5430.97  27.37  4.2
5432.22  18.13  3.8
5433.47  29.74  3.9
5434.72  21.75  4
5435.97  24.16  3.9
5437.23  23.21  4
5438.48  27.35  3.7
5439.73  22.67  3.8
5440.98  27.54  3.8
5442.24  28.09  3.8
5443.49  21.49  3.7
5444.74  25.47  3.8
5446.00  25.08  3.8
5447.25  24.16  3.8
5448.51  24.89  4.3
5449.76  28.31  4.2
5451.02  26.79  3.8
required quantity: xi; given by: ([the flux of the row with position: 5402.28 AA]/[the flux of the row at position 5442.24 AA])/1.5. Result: 0.70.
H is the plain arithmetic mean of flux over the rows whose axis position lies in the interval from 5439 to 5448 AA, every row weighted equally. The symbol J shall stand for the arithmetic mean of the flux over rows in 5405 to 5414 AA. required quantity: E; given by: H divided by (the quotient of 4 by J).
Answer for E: 150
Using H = 24.9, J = 24.1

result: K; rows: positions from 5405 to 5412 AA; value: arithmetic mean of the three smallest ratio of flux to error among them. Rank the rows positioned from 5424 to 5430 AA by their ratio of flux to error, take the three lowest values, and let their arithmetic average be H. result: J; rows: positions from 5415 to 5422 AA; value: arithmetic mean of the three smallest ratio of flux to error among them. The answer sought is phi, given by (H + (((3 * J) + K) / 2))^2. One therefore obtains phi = 316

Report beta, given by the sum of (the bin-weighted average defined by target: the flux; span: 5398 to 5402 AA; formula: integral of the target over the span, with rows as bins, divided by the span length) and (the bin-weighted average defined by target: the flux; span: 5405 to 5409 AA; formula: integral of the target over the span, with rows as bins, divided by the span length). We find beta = 48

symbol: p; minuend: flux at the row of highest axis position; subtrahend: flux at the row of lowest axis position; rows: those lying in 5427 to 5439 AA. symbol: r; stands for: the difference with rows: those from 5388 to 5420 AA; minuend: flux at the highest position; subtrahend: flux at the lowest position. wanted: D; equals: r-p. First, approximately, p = 7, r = 1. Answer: -6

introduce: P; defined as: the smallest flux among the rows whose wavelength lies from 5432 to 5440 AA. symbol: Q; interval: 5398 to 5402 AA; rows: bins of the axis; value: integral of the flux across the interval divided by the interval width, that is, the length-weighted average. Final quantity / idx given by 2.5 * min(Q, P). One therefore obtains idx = 45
